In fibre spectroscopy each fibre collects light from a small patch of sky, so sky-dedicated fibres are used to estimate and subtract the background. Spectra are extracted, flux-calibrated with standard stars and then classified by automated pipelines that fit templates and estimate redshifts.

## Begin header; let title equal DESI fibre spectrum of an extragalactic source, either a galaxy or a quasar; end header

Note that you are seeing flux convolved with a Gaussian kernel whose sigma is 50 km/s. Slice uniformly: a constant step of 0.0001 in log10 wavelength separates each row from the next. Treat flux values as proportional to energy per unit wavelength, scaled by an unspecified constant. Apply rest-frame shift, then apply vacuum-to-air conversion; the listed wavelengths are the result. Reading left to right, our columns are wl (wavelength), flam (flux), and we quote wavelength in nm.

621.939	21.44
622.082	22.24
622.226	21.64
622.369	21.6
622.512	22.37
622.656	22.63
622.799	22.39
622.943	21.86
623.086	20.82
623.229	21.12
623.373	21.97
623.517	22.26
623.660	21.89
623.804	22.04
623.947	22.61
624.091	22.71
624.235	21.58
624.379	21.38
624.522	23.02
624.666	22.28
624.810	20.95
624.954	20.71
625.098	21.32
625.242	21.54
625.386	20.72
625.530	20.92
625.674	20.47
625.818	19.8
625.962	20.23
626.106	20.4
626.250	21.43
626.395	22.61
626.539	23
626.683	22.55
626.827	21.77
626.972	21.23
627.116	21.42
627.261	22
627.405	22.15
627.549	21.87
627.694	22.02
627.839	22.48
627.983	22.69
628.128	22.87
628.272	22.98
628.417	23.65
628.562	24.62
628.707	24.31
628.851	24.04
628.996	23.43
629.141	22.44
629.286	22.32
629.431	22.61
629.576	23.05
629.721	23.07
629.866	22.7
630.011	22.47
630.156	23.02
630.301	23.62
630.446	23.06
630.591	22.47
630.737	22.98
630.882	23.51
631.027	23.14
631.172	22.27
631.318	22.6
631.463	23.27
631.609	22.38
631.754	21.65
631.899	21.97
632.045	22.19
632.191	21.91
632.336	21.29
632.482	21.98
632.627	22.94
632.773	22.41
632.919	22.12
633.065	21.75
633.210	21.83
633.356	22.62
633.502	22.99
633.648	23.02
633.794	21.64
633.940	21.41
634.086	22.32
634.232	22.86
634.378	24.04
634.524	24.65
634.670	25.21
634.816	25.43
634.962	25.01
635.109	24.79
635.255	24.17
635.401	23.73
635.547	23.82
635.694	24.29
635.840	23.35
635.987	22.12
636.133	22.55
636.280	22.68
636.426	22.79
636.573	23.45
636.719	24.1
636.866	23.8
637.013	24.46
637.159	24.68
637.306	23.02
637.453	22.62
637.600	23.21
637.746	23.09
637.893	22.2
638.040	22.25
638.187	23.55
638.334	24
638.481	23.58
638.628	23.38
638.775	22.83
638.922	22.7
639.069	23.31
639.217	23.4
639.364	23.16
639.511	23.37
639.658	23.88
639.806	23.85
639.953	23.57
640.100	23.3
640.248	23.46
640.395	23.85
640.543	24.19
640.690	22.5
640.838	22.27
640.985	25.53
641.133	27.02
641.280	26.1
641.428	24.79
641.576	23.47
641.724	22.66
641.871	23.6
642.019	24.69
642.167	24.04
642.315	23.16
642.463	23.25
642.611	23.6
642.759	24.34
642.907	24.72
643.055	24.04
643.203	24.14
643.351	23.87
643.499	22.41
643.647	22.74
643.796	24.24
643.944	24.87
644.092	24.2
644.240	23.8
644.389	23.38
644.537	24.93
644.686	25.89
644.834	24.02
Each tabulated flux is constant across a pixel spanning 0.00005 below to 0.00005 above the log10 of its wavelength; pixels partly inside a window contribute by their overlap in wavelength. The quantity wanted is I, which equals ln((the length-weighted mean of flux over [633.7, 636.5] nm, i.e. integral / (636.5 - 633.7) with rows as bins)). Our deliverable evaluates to 3.16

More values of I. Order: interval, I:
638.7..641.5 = 3.17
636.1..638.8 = 3.15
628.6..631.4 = 3.14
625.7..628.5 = 3.09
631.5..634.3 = 3.10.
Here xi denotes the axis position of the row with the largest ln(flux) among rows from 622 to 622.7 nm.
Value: 622.656 nm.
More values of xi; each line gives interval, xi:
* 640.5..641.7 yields 641.133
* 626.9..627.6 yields 627.405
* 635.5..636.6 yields 635.694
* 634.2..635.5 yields 634.816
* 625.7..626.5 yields 626.395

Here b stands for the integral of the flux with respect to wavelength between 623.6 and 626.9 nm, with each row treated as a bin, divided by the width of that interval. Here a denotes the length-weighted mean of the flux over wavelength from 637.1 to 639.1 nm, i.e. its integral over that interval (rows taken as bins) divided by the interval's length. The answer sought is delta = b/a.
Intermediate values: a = 23.2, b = 21.6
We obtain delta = 0.93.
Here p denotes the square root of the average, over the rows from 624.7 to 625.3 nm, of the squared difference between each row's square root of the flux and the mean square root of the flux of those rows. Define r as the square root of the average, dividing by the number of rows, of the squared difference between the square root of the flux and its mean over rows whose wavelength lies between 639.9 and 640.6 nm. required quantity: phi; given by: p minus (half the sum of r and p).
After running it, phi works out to 0.001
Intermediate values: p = 0.035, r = 0.03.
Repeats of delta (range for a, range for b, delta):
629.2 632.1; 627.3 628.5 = 0.99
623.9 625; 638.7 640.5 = 1.07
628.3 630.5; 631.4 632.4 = 0.95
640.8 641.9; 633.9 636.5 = 0.96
